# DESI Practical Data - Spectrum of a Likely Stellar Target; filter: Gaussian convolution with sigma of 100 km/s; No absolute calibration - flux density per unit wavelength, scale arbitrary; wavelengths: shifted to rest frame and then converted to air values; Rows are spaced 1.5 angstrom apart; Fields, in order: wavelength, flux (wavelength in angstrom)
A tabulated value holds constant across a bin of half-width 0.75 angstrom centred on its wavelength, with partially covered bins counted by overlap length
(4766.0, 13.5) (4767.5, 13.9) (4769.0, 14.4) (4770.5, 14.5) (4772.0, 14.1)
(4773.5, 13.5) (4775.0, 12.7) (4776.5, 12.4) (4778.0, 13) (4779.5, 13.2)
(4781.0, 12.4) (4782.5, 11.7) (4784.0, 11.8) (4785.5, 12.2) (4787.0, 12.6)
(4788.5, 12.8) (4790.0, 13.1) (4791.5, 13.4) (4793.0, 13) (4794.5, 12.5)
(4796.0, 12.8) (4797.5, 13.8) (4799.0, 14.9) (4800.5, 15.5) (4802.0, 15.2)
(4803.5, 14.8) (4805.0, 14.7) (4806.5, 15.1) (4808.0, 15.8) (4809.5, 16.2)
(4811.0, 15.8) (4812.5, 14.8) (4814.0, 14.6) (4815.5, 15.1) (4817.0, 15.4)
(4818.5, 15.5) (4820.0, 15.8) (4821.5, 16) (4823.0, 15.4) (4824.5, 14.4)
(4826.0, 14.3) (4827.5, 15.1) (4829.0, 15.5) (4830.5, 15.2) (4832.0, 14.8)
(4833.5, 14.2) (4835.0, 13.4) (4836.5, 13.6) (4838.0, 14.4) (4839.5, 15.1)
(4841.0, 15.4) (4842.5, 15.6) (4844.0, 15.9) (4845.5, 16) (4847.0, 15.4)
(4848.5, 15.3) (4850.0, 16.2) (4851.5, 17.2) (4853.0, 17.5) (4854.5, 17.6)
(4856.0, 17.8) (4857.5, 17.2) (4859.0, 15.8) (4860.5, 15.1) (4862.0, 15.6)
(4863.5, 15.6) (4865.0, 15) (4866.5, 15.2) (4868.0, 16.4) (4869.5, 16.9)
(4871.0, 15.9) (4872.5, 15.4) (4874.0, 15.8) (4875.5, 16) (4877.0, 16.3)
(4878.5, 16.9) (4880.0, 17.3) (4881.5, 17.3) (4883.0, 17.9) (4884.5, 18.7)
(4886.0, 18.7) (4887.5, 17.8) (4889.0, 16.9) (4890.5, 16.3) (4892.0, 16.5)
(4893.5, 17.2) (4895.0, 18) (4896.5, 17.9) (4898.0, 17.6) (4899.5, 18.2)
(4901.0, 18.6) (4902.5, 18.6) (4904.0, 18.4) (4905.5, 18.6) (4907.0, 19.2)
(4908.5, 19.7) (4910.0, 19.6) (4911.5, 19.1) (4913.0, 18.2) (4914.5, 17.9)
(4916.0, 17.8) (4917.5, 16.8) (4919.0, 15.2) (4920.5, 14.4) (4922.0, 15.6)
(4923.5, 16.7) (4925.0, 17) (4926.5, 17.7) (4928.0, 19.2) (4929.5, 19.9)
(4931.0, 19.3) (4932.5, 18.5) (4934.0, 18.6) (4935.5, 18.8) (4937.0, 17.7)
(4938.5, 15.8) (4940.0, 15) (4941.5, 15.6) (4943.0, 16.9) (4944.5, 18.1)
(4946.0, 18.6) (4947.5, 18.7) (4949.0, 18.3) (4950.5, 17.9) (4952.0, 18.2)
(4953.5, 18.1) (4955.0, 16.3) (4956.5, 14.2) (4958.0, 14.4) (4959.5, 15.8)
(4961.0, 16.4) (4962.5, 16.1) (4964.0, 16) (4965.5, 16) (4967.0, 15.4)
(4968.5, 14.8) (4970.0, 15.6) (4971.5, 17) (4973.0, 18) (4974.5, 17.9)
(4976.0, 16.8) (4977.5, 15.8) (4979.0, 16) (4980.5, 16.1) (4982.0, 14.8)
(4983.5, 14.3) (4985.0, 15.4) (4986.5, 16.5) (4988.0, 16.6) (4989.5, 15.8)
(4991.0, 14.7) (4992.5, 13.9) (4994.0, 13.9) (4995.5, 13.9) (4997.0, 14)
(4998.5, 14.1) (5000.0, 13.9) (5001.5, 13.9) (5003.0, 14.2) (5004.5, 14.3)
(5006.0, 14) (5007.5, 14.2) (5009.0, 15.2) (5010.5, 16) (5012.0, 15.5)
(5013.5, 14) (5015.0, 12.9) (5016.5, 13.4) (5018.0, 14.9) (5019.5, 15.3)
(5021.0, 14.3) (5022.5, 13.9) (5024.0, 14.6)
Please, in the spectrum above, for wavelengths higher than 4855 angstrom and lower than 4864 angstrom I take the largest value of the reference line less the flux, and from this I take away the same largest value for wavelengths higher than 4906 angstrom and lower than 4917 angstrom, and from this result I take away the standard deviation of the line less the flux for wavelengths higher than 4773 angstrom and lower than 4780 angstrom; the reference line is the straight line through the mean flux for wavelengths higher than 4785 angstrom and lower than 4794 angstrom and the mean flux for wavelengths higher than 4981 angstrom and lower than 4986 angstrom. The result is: 1.7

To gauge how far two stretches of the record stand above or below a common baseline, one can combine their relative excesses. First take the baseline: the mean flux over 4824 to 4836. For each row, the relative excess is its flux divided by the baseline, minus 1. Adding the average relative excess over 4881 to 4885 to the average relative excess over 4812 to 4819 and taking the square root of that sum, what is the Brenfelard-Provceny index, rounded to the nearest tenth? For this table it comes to 0.5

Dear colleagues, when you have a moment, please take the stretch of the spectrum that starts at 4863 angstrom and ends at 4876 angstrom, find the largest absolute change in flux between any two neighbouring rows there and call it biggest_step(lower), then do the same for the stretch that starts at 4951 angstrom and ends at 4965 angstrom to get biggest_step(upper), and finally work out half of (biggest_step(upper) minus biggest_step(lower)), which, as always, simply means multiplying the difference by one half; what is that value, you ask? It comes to 0.45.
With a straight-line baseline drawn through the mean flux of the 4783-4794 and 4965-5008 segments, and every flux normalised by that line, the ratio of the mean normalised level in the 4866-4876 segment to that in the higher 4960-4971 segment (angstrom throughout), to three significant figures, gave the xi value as 1.10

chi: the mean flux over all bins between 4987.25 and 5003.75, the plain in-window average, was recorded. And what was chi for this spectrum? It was 14.4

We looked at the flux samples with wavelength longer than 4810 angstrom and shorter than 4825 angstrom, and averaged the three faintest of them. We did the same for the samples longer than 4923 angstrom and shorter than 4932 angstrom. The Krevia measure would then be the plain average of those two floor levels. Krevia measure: 15.9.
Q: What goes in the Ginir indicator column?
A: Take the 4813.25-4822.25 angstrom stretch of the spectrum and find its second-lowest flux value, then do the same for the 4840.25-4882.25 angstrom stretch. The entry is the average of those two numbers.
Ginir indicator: 15.1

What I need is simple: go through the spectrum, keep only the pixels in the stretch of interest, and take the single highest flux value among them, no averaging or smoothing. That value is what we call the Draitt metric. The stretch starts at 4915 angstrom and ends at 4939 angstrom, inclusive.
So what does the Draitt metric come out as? 19.9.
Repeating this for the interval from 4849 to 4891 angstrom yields 18.7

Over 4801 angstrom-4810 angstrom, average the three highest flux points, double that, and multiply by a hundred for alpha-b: 3147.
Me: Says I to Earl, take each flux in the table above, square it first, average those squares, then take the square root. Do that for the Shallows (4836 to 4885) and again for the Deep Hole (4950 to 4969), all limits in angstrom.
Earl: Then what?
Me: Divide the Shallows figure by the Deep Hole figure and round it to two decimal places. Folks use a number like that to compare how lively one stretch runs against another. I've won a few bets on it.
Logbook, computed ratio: 1.00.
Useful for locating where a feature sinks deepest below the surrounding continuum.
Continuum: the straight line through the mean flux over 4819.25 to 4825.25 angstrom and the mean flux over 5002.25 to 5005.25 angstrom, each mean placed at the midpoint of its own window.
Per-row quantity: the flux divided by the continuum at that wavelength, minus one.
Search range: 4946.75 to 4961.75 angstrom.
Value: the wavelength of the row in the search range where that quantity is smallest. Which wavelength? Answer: 4956.5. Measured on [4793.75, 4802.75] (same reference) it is 4794.5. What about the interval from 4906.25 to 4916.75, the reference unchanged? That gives 4916.0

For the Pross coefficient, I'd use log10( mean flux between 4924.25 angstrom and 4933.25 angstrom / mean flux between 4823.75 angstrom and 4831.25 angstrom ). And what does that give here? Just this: 0.10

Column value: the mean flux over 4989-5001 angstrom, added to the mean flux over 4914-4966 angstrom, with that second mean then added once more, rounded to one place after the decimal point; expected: 48.4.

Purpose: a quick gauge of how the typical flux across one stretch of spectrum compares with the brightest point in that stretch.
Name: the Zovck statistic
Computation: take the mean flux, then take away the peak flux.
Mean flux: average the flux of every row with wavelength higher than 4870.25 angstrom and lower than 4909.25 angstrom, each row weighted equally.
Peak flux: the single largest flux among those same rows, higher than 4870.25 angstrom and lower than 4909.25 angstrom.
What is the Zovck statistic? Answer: -2.17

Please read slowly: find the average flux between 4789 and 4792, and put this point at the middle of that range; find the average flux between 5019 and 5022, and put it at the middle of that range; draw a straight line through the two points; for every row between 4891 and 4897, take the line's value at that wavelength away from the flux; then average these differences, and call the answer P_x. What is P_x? 3.5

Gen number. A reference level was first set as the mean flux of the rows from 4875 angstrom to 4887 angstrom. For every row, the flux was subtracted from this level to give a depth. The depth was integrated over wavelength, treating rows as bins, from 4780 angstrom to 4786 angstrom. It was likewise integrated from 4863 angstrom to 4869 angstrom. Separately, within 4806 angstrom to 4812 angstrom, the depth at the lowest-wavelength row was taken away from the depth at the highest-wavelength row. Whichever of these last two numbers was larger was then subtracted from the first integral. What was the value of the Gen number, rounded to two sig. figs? 21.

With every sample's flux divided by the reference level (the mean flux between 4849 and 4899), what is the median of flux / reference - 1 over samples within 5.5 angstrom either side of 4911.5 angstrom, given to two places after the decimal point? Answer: 0.14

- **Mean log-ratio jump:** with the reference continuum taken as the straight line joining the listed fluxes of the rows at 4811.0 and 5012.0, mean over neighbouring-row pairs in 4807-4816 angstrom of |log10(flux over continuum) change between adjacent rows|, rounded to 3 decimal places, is 0.014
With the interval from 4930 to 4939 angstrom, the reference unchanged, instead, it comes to 0.020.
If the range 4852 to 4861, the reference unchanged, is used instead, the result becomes 0.016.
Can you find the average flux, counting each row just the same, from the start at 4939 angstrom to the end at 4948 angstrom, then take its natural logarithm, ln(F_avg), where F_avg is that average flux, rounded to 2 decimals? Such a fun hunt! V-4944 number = 2.84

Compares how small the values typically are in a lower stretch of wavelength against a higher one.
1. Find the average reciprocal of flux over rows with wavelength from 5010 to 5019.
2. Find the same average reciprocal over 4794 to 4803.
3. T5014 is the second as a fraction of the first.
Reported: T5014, 1.02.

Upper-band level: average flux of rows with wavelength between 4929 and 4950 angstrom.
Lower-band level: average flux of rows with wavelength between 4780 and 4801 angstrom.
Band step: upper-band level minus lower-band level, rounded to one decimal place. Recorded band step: 4.8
